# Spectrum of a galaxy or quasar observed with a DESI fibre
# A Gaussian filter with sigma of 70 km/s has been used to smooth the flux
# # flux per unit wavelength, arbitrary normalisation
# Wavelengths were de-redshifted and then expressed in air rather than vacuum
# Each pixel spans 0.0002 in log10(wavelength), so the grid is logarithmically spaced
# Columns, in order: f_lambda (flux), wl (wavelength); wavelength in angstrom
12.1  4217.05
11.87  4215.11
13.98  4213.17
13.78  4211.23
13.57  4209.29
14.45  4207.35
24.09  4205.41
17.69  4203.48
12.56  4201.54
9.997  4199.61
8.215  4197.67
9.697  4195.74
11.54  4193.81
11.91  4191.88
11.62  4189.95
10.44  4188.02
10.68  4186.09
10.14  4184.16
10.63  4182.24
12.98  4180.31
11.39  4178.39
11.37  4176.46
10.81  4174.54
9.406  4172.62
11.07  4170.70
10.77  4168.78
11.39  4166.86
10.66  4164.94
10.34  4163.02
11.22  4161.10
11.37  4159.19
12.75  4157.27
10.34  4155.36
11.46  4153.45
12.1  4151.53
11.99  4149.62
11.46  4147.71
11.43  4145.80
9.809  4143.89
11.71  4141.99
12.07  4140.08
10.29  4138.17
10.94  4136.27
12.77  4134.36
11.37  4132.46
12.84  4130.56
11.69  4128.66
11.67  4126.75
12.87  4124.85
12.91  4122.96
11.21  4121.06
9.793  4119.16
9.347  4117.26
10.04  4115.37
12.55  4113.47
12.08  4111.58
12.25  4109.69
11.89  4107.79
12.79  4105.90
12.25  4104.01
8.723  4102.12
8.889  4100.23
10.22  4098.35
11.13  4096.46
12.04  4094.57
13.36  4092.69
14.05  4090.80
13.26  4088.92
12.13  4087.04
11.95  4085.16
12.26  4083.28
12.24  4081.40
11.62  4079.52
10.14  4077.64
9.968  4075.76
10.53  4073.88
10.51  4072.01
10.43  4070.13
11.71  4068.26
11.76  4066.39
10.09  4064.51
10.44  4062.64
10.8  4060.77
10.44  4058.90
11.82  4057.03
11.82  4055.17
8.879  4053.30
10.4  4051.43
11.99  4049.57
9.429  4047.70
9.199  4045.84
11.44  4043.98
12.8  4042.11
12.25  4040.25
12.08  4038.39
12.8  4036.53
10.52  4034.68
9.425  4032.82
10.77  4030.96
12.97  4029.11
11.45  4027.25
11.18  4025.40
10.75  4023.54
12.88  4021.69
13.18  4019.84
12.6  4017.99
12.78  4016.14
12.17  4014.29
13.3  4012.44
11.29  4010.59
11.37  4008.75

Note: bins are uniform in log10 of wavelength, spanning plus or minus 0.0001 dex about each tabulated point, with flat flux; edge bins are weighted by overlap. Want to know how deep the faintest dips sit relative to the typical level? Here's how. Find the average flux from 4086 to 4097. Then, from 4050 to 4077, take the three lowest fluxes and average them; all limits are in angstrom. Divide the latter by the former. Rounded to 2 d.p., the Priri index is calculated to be 0.76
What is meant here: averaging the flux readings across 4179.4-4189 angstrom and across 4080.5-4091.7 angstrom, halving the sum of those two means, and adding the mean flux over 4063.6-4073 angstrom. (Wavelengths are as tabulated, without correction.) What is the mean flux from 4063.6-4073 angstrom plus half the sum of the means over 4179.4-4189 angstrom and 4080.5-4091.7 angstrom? 22.7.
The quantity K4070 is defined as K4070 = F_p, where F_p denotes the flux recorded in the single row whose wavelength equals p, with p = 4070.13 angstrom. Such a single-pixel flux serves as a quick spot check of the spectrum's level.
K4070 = 10.43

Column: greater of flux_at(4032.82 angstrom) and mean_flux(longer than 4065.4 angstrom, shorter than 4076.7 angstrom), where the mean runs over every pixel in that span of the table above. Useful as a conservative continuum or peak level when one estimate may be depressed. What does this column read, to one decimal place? 10.8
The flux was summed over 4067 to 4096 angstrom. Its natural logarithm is 5.17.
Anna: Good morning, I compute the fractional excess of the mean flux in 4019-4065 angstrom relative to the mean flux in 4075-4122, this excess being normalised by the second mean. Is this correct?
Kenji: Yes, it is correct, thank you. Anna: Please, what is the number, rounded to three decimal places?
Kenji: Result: -0.022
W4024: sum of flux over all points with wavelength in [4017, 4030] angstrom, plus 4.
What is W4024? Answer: 89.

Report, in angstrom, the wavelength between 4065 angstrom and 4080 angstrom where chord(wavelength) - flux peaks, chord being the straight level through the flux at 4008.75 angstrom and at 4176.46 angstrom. 4075.76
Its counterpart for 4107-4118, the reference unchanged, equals 4117.26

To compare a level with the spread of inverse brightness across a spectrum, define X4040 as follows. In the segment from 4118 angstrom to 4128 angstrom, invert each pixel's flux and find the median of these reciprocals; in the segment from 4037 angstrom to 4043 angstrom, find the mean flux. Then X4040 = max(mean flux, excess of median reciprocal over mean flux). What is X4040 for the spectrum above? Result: 12.4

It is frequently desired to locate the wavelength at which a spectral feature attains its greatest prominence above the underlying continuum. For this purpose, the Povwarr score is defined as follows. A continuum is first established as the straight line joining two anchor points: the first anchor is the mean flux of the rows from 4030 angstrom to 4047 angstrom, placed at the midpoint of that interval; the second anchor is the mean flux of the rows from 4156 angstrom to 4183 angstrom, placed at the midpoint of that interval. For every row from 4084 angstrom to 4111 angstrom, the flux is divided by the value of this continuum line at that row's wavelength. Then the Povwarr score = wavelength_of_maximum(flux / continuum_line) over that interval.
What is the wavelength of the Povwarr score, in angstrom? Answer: 4090.80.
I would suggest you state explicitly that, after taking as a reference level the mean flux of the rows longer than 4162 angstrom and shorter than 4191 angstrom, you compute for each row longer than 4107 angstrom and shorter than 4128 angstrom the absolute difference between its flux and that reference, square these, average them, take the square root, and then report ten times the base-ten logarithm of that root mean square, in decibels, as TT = 1.3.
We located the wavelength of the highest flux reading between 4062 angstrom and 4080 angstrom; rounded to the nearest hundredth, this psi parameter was 4066.39 angstrom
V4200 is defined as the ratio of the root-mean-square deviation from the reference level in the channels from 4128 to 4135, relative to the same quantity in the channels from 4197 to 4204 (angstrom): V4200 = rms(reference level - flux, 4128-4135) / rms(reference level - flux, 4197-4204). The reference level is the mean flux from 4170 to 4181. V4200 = 0.3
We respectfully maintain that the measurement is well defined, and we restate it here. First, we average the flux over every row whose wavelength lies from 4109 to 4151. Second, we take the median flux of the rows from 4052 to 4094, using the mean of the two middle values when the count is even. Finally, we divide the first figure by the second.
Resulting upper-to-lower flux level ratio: 0.99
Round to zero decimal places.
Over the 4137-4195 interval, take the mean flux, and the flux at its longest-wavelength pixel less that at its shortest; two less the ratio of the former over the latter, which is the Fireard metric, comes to -7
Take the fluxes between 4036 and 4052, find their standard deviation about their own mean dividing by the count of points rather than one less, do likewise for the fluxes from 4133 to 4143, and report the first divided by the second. 1.5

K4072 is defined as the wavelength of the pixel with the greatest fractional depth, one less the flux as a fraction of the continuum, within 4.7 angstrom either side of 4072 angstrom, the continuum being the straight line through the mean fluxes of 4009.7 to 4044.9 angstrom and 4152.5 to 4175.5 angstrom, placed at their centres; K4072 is 4075.76 angstrom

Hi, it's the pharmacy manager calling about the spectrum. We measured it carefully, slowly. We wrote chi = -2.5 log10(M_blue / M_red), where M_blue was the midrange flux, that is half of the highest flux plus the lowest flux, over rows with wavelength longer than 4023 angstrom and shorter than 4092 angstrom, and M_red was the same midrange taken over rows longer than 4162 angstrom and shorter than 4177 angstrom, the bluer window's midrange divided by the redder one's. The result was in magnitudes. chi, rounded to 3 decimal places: -0.106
